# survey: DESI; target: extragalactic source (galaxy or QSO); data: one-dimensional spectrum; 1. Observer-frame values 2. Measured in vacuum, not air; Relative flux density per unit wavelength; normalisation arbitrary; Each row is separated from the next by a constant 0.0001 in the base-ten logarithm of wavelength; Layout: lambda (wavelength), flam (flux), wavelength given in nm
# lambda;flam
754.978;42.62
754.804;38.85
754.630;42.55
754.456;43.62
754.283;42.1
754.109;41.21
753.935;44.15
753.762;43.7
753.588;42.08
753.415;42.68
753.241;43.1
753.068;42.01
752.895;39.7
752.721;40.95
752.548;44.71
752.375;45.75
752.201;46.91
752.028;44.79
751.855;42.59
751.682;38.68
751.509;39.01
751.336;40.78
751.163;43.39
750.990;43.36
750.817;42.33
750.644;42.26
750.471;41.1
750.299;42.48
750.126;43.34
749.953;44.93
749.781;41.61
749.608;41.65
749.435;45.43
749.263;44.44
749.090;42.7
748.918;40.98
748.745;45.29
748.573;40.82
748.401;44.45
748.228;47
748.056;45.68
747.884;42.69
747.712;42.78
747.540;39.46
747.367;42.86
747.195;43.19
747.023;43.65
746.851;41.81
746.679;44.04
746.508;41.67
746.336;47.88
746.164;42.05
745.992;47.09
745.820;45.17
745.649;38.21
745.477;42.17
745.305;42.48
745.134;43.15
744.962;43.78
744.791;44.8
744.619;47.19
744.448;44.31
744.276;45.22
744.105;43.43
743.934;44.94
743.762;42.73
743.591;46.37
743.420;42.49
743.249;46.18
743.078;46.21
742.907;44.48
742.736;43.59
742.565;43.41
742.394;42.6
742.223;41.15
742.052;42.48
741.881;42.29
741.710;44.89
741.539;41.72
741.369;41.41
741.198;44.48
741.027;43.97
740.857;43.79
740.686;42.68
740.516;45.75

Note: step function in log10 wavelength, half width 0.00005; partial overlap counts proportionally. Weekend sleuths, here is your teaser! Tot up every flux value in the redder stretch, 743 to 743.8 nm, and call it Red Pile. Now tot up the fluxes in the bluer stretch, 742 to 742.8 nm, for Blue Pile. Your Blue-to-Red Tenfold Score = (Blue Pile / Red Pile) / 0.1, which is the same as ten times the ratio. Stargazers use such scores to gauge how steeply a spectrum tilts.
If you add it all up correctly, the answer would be 9.5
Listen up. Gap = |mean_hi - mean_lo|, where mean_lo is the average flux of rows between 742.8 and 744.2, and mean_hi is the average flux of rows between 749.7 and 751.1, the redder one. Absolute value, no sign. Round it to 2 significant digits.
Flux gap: 1.9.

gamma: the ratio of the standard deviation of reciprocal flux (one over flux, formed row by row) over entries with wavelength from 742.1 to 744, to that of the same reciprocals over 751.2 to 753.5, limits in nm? 0.63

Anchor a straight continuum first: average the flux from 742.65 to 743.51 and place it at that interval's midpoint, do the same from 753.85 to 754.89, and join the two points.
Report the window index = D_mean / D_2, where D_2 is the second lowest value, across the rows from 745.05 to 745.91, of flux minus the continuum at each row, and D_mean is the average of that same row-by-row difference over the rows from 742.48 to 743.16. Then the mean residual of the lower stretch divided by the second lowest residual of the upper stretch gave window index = 0.1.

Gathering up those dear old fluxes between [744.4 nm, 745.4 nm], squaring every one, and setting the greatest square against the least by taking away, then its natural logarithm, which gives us 6.0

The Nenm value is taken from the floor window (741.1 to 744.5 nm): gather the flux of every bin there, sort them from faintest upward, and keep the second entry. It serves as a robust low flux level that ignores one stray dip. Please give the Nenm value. 41.41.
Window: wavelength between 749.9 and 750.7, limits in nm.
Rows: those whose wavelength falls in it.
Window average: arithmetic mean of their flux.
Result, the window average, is 42.8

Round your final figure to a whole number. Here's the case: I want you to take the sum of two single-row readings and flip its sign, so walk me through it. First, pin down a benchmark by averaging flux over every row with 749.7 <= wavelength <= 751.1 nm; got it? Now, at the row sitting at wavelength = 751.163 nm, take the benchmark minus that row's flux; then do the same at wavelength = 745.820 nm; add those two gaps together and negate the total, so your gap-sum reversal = 3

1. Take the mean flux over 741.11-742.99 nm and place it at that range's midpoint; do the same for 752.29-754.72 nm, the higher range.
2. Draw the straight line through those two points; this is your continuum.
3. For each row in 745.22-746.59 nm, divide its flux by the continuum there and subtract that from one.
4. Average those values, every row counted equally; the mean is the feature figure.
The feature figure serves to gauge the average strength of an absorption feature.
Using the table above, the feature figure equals -0.011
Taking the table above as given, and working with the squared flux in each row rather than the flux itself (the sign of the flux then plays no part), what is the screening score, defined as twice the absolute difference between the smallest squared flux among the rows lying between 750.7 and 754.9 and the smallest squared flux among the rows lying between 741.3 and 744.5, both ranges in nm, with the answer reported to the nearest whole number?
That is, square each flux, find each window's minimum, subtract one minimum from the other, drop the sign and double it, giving 394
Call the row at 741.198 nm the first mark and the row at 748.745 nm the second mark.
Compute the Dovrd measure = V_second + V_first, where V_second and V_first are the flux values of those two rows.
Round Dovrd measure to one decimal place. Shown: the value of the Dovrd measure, 89.8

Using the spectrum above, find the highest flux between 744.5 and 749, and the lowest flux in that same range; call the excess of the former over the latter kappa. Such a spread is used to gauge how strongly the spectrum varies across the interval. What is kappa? 9.7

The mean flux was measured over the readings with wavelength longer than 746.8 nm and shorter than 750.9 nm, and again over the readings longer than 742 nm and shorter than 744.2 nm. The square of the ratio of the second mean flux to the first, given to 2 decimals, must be 1.04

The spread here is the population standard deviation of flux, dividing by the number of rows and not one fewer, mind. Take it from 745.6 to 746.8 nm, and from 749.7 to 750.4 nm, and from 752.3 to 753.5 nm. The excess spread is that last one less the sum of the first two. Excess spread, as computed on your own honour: -2.4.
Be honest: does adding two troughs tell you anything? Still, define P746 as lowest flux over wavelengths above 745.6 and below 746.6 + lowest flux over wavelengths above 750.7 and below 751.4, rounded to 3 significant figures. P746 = 79.0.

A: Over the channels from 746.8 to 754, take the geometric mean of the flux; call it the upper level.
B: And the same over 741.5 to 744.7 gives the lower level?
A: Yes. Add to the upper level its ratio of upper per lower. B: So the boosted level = 43.8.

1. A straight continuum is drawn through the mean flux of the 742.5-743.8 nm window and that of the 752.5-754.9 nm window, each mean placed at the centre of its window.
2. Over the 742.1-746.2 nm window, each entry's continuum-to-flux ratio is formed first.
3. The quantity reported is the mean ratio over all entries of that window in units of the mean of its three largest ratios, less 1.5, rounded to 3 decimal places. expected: -0.577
